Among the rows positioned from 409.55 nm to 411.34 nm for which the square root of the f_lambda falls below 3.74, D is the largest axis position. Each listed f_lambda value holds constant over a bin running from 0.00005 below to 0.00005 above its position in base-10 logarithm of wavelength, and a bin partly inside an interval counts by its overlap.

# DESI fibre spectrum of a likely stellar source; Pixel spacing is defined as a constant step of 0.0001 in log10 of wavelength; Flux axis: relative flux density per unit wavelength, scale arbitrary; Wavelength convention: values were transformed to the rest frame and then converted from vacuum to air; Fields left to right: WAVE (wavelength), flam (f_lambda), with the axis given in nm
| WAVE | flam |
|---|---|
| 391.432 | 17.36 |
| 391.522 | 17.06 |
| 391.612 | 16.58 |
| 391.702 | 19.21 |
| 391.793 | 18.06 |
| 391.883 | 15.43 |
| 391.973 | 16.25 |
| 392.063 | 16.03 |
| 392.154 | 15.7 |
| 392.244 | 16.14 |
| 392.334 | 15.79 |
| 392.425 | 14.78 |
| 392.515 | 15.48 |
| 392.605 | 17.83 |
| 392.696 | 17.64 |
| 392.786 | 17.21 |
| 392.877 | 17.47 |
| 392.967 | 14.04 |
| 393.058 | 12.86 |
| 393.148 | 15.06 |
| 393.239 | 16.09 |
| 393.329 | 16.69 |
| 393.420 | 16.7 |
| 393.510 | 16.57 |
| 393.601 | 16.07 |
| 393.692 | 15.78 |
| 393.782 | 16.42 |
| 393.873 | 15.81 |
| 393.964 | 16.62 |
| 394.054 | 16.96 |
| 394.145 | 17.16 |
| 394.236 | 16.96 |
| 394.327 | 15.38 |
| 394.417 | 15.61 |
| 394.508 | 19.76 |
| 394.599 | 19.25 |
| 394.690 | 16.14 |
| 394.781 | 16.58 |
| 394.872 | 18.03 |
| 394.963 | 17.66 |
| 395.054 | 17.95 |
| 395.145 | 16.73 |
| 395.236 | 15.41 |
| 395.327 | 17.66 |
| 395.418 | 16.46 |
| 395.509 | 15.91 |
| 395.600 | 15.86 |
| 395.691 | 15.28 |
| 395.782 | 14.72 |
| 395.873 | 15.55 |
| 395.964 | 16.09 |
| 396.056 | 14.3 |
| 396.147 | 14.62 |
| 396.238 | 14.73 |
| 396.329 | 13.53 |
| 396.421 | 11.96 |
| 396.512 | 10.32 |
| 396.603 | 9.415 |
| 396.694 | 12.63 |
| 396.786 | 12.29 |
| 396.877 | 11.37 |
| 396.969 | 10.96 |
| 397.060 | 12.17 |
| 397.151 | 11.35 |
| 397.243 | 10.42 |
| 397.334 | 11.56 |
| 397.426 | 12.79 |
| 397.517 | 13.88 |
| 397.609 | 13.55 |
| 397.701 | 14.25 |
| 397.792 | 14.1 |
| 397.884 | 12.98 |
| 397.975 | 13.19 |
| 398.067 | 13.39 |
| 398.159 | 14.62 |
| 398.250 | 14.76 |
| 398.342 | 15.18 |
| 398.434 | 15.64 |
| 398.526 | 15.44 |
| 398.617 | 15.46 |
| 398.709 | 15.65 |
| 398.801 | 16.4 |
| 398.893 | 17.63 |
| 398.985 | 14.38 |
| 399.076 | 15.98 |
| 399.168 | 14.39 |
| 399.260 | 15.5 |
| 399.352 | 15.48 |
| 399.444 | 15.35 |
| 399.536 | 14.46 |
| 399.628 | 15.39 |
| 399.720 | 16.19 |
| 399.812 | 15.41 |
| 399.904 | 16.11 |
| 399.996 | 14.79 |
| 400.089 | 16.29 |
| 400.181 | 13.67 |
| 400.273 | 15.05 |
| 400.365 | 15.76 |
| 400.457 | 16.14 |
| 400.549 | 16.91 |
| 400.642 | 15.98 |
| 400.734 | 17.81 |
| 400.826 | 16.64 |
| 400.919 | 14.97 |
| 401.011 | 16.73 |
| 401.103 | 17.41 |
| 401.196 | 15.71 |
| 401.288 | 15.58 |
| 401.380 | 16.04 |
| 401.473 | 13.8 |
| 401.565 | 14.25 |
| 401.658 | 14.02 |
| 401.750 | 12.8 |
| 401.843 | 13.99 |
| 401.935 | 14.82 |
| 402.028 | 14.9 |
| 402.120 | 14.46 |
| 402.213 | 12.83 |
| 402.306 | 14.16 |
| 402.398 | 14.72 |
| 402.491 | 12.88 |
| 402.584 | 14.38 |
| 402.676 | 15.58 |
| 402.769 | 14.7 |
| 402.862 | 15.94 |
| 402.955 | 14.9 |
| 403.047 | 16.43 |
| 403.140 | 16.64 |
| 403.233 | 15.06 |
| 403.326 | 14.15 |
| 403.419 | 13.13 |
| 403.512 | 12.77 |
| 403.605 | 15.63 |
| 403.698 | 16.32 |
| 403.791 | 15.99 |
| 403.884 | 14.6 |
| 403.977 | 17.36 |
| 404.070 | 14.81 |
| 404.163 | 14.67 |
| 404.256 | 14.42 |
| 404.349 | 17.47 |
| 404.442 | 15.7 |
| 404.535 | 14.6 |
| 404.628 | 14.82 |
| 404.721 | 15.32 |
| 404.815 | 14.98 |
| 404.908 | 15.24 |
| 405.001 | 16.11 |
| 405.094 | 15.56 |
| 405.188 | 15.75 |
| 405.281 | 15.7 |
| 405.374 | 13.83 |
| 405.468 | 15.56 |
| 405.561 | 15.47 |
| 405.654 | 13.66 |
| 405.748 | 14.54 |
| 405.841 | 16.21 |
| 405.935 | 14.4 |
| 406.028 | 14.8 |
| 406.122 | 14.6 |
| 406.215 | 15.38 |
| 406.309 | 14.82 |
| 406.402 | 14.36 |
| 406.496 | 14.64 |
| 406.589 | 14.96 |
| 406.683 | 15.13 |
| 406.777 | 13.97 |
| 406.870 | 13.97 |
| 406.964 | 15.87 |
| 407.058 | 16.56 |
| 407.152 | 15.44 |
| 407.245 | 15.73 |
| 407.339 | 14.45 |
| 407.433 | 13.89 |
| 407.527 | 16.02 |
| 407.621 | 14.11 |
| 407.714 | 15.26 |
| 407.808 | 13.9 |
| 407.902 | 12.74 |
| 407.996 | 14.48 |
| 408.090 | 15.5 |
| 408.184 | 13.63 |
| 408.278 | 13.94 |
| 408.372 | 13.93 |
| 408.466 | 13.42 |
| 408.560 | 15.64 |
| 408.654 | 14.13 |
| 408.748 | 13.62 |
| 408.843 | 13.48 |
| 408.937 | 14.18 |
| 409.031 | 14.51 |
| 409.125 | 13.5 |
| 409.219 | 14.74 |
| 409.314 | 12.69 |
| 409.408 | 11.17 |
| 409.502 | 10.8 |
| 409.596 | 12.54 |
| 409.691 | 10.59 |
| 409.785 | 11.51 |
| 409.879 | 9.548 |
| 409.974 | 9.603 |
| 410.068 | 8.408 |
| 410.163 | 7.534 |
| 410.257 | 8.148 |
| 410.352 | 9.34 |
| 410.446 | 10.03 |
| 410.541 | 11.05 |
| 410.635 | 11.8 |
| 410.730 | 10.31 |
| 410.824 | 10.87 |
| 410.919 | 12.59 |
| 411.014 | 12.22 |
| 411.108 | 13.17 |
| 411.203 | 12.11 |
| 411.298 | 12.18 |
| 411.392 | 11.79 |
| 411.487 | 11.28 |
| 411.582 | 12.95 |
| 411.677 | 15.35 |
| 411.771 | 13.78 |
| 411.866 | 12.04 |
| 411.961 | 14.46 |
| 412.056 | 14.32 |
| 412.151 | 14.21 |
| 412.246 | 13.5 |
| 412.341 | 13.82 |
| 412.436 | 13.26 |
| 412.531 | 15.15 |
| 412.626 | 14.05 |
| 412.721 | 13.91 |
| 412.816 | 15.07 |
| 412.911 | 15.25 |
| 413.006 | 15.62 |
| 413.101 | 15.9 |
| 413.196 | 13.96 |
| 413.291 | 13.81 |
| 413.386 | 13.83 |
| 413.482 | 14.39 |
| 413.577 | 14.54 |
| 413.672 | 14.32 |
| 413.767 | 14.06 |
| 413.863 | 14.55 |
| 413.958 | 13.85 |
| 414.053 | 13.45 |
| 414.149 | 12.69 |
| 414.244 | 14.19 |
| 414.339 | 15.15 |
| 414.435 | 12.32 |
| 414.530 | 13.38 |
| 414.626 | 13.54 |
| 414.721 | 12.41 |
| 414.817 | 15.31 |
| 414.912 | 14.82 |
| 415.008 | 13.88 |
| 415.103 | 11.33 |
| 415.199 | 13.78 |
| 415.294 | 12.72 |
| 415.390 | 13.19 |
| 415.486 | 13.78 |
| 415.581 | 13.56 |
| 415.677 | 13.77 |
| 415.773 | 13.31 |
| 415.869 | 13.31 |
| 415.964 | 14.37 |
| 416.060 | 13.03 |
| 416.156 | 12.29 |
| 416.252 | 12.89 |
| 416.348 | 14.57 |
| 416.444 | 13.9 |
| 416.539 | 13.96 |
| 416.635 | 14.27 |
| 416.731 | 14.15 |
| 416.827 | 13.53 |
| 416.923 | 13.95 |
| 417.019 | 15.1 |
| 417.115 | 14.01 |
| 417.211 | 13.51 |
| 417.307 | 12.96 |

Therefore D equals 411.298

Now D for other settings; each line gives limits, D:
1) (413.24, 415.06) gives 415.008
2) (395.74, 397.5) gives 397.426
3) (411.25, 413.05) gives 412.721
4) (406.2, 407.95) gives 407.902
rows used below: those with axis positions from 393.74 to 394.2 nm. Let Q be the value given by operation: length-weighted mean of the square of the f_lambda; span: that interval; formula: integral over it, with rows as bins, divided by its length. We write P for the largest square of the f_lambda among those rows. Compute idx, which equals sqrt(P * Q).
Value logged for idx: 285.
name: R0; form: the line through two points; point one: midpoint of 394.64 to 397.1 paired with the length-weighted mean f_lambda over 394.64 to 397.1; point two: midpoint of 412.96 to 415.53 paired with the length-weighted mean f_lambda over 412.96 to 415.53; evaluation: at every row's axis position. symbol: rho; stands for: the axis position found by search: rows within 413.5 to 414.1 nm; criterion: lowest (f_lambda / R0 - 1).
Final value 414.053 nm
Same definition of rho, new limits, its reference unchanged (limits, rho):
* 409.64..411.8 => 410.163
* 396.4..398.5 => 396.603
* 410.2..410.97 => 410.257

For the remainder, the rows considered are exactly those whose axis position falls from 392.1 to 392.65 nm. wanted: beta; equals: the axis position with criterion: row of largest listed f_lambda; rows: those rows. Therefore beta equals 392.605 nm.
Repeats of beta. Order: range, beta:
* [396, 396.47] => 396.238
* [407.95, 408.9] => 408.560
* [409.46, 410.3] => 409.596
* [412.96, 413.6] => 413.101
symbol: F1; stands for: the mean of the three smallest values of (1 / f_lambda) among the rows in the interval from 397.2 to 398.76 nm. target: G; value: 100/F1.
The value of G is 1558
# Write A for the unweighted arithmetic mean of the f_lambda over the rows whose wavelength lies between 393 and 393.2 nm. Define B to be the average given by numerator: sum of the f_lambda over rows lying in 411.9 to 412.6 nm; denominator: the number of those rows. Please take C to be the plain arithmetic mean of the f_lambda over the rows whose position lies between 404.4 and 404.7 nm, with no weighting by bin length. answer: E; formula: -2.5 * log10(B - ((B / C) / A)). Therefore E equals -2.87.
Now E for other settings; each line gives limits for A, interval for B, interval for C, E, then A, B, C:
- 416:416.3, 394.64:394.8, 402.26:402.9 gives -3.03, 12.7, 16.4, 14.6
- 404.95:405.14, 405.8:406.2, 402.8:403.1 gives -2.94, 15.8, 15.0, 15.8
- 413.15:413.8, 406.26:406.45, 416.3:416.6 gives -2.90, 14.1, 14.6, 14.1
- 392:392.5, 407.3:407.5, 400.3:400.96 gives -2.87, 15.7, 14.2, 16.3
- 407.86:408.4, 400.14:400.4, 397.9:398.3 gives -2.92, 14.0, 14.8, 14.0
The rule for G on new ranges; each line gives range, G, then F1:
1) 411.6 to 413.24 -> 1562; 0.0640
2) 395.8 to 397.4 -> 1544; 0.0648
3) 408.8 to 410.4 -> 1447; 0.0691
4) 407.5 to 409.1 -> 1572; 0.0636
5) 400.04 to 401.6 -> 1737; 0.0576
